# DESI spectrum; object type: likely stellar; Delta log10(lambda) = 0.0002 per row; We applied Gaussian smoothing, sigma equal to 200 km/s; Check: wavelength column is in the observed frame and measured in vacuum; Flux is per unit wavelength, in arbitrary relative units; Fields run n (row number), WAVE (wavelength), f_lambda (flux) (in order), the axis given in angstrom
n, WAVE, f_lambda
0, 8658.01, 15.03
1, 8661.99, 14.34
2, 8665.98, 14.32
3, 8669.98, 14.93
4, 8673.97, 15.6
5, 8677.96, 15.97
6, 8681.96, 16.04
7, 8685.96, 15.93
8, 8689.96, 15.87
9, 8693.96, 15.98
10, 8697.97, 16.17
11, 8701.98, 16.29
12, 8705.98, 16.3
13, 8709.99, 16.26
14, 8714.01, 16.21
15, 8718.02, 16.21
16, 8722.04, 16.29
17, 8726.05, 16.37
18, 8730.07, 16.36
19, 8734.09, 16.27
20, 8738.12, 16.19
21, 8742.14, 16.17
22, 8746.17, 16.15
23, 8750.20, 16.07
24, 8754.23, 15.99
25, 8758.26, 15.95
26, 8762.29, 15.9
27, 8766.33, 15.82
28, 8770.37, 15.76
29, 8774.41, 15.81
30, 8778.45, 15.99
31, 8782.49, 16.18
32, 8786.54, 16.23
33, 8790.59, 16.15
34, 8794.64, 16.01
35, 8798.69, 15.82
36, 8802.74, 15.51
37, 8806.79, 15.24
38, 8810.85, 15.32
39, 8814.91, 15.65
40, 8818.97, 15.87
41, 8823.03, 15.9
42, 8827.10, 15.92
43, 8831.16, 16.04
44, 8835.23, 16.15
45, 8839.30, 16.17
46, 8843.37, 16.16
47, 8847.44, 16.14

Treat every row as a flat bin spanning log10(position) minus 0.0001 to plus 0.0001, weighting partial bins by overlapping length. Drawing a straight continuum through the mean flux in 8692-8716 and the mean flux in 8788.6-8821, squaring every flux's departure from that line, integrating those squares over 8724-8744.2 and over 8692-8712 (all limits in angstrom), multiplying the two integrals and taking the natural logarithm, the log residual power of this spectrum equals -0.8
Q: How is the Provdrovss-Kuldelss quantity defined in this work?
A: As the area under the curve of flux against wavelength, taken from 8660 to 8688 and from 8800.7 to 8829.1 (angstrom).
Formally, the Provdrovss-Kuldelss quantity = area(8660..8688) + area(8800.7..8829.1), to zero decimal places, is 872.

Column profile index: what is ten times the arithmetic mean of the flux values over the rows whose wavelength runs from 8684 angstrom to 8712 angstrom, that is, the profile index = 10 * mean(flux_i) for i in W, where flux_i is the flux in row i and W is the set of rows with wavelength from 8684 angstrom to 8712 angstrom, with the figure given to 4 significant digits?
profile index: 161.1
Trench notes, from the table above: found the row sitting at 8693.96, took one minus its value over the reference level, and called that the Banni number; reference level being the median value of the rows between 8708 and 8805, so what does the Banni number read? 0.011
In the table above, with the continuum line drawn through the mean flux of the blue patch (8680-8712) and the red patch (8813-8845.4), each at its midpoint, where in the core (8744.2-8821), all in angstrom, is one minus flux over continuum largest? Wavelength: 8806.79 angstrom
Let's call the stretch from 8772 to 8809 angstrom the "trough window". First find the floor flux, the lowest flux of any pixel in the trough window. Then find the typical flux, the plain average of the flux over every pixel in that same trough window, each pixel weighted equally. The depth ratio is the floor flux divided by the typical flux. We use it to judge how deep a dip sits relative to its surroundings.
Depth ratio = 0.960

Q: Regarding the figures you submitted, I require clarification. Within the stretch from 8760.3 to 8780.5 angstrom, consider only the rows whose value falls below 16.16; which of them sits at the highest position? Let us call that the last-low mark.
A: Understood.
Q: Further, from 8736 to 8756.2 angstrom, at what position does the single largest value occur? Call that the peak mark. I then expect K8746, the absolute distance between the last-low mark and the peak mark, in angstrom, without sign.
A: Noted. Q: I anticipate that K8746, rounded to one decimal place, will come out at 40.3 angstrom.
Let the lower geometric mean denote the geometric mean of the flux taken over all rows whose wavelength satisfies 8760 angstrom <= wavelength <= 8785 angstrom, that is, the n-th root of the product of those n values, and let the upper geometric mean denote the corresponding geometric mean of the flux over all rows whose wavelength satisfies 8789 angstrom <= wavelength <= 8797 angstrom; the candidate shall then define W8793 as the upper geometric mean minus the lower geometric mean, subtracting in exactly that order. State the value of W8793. 0.2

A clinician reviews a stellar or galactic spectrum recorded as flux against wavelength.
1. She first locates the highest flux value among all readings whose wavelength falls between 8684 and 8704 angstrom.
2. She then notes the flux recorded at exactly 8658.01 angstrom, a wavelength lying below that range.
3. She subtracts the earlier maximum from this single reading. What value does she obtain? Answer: -1.3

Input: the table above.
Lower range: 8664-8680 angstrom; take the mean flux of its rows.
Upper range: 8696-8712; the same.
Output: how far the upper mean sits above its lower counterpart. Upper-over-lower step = 1.05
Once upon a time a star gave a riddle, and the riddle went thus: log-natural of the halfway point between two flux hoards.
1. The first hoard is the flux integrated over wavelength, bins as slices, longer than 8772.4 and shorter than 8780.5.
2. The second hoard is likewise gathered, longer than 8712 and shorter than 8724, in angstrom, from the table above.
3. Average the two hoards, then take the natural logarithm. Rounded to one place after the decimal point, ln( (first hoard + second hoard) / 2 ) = 5.1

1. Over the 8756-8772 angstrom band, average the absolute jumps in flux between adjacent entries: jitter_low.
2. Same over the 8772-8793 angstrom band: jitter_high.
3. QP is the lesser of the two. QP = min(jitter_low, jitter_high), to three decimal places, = 0.063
